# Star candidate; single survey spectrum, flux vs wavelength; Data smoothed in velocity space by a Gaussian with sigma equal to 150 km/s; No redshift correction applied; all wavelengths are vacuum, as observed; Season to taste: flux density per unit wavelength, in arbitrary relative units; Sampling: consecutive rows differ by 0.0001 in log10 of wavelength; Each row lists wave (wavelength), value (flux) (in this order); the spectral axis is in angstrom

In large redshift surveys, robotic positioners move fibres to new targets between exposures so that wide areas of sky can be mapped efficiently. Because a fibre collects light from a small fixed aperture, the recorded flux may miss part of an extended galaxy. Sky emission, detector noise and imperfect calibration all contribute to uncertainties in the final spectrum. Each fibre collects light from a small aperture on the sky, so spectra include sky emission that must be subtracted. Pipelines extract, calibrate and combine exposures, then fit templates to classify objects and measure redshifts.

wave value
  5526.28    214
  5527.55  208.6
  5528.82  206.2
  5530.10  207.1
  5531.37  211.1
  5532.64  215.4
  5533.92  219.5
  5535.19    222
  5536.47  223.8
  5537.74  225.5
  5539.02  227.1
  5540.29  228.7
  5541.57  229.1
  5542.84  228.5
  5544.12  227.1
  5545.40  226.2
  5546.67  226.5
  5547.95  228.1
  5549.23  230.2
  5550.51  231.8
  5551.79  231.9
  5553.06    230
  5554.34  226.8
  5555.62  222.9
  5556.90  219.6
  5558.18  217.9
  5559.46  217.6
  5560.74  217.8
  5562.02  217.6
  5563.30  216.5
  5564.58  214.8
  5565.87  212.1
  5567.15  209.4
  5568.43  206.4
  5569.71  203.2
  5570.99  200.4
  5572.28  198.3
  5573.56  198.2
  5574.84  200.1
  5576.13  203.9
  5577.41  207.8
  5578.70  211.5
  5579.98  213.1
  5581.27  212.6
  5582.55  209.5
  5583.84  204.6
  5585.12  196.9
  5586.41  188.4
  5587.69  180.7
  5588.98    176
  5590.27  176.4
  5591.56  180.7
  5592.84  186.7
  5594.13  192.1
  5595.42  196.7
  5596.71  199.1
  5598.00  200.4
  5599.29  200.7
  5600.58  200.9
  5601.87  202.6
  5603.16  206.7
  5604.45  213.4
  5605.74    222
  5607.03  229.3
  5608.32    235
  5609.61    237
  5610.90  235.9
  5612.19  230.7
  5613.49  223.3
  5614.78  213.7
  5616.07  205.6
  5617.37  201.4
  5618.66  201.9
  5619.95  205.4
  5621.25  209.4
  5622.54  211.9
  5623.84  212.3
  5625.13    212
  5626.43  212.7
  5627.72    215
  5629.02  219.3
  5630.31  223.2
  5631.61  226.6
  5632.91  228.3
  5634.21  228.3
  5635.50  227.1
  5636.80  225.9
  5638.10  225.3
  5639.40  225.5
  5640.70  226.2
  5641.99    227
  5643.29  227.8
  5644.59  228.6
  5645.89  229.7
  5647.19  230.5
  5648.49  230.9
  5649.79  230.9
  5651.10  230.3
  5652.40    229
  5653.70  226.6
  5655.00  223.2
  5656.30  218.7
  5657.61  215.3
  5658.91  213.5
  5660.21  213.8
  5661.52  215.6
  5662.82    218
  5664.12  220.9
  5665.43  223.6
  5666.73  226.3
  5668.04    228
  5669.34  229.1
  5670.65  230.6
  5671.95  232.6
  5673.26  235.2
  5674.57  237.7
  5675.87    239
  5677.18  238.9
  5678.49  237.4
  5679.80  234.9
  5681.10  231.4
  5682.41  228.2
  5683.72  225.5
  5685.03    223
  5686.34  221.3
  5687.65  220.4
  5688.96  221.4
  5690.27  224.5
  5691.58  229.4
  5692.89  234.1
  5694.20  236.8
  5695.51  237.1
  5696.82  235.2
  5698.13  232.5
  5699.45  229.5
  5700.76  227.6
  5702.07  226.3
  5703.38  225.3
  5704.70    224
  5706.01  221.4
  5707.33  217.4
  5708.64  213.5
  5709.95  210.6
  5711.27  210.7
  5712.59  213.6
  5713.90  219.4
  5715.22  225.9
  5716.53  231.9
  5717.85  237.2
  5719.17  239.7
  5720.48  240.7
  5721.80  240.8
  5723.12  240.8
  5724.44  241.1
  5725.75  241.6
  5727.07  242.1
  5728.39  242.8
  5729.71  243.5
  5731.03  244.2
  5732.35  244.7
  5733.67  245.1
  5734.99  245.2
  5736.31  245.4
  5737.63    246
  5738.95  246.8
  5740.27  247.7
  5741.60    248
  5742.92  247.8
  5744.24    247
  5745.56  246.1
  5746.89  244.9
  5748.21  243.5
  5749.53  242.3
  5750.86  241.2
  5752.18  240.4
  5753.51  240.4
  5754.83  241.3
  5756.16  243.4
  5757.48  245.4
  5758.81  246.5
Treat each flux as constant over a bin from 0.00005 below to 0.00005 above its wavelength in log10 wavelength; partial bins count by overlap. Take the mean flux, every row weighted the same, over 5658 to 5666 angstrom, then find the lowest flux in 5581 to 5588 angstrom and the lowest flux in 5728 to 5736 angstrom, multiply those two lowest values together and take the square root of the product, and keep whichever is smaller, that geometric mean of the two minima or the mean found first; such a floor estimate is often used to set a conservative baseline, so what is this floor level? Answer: 209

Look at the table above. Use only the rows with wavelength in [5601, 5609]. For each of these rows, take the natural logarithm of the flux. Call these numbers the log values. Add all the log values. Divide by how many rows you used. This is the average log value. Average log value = 5.38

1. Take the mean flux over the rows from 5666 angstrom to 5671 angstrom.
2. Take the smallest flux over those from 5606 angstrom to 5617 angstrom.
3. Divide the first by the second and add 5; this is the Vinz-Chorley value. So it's 6.11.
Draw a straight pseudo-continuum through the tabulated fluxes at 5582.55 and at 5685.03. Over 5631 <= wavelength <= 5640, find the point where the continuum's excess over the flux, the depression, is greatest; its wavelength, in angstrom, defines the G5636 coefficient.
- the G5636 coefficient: 5638.10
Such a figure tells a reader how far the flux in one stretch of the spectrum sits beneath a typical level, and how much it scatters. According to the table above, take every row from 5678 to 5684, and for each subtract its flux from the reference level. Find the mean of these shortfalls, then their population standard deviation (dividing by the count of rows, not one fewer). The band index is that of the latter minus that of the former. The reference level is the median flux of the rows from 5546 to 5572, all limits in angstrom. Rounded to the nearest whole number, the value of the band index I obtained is 18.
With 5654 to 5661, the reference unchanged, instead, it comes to 3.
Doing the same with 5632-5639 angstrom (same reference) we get 10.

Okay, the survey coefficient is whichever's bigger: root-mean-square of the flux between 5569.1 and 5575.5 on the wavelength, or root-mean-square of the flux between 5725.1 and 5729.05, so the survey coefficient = 242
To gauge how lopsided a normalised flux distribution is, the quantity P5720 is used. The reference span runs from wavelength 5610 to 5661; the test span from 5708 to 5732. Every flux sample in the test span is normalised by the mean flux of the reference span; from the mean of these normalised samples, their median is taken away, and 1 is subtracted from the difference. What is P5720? -1.04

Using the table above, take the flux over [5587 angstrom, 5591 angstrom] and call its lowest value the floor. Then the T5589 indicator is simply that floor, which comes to 176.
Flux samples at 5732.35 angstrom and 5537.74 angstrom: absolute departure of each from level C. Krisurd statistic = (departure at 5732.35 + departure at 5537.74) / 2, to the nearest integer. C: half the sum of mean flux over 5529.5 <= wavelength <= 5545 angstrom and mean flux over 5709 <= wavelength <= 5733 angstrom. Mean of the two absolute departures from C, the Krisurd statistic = 10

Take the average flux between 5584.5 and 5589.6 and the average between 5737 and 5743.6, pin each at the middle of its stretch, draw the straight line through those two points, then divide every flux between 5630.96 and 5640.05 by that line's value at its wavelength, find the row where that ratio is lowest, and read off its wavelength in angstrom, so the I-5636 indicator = 5639.40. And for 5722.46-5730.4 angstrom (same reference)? 5727.07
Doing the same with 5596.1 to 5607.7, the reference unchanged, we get 5596.71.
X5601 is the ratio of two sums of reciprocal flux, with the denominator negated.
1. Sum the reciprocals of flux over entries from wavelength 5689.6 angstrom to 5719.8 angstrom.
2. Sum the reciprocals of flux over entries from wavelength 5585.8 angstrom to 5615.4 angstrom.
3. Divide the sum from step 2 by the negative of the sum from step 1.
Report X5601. -1.11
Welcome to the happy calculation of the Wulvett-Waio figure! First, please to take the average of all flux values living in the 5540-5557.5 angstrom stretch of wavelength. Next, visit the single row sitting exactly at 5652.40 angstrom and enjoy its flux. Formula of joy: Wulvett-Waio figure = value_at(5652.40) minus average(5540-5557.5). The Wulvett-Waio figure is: 1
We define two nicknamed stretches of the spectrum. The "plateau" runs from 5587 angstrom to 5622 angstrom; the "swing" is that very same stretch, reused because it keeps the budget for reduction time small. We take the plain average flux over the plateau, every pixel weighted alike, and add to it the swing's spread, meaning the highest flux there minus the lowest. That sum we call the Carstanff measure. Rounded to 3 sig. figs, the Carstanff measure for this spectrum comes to 267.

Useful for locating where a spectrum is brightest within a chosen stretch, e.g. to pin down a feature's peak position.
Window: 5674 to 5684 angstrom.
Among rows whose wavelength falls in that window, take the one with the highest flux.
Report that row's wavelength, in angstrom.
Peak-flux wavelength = 5675.87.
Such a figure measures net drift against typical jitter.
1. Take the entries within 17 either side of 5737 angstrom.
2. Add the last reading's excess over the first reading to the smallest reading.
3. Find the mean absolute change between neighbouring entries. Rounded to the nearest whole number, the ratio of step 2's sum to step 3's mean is 403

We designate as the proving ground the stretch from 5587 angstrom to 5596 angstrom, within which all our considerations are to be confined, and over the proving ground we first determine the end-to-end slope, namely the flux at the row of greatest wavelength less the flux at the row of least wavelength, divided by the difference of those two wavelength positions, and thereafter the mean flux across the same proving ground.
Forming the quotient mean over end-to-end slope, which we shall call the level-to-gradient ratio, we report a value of 89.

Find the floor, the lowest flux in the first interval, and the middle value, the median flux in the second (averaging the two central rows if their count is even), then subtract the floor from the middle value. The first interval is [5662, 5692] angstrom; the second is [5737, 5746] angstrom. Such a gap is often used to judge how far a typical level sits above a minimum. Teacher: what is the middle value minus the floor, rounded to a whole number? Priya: 29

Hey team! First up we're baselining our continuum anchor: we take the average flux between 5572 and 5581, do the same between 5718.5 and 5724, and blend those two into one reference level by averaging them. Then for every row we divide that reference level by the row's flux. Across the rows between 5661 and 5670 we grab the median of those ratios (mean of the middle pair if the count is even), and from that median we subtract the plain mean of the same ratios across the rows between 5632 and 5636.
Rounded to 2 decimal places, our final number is 0.02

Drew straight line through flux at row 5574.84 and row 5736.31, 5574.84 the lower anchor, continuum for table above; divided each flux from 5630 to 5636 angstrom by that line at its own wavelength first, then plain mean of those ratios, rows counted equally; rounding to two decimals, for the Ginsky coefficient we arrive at 1.05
